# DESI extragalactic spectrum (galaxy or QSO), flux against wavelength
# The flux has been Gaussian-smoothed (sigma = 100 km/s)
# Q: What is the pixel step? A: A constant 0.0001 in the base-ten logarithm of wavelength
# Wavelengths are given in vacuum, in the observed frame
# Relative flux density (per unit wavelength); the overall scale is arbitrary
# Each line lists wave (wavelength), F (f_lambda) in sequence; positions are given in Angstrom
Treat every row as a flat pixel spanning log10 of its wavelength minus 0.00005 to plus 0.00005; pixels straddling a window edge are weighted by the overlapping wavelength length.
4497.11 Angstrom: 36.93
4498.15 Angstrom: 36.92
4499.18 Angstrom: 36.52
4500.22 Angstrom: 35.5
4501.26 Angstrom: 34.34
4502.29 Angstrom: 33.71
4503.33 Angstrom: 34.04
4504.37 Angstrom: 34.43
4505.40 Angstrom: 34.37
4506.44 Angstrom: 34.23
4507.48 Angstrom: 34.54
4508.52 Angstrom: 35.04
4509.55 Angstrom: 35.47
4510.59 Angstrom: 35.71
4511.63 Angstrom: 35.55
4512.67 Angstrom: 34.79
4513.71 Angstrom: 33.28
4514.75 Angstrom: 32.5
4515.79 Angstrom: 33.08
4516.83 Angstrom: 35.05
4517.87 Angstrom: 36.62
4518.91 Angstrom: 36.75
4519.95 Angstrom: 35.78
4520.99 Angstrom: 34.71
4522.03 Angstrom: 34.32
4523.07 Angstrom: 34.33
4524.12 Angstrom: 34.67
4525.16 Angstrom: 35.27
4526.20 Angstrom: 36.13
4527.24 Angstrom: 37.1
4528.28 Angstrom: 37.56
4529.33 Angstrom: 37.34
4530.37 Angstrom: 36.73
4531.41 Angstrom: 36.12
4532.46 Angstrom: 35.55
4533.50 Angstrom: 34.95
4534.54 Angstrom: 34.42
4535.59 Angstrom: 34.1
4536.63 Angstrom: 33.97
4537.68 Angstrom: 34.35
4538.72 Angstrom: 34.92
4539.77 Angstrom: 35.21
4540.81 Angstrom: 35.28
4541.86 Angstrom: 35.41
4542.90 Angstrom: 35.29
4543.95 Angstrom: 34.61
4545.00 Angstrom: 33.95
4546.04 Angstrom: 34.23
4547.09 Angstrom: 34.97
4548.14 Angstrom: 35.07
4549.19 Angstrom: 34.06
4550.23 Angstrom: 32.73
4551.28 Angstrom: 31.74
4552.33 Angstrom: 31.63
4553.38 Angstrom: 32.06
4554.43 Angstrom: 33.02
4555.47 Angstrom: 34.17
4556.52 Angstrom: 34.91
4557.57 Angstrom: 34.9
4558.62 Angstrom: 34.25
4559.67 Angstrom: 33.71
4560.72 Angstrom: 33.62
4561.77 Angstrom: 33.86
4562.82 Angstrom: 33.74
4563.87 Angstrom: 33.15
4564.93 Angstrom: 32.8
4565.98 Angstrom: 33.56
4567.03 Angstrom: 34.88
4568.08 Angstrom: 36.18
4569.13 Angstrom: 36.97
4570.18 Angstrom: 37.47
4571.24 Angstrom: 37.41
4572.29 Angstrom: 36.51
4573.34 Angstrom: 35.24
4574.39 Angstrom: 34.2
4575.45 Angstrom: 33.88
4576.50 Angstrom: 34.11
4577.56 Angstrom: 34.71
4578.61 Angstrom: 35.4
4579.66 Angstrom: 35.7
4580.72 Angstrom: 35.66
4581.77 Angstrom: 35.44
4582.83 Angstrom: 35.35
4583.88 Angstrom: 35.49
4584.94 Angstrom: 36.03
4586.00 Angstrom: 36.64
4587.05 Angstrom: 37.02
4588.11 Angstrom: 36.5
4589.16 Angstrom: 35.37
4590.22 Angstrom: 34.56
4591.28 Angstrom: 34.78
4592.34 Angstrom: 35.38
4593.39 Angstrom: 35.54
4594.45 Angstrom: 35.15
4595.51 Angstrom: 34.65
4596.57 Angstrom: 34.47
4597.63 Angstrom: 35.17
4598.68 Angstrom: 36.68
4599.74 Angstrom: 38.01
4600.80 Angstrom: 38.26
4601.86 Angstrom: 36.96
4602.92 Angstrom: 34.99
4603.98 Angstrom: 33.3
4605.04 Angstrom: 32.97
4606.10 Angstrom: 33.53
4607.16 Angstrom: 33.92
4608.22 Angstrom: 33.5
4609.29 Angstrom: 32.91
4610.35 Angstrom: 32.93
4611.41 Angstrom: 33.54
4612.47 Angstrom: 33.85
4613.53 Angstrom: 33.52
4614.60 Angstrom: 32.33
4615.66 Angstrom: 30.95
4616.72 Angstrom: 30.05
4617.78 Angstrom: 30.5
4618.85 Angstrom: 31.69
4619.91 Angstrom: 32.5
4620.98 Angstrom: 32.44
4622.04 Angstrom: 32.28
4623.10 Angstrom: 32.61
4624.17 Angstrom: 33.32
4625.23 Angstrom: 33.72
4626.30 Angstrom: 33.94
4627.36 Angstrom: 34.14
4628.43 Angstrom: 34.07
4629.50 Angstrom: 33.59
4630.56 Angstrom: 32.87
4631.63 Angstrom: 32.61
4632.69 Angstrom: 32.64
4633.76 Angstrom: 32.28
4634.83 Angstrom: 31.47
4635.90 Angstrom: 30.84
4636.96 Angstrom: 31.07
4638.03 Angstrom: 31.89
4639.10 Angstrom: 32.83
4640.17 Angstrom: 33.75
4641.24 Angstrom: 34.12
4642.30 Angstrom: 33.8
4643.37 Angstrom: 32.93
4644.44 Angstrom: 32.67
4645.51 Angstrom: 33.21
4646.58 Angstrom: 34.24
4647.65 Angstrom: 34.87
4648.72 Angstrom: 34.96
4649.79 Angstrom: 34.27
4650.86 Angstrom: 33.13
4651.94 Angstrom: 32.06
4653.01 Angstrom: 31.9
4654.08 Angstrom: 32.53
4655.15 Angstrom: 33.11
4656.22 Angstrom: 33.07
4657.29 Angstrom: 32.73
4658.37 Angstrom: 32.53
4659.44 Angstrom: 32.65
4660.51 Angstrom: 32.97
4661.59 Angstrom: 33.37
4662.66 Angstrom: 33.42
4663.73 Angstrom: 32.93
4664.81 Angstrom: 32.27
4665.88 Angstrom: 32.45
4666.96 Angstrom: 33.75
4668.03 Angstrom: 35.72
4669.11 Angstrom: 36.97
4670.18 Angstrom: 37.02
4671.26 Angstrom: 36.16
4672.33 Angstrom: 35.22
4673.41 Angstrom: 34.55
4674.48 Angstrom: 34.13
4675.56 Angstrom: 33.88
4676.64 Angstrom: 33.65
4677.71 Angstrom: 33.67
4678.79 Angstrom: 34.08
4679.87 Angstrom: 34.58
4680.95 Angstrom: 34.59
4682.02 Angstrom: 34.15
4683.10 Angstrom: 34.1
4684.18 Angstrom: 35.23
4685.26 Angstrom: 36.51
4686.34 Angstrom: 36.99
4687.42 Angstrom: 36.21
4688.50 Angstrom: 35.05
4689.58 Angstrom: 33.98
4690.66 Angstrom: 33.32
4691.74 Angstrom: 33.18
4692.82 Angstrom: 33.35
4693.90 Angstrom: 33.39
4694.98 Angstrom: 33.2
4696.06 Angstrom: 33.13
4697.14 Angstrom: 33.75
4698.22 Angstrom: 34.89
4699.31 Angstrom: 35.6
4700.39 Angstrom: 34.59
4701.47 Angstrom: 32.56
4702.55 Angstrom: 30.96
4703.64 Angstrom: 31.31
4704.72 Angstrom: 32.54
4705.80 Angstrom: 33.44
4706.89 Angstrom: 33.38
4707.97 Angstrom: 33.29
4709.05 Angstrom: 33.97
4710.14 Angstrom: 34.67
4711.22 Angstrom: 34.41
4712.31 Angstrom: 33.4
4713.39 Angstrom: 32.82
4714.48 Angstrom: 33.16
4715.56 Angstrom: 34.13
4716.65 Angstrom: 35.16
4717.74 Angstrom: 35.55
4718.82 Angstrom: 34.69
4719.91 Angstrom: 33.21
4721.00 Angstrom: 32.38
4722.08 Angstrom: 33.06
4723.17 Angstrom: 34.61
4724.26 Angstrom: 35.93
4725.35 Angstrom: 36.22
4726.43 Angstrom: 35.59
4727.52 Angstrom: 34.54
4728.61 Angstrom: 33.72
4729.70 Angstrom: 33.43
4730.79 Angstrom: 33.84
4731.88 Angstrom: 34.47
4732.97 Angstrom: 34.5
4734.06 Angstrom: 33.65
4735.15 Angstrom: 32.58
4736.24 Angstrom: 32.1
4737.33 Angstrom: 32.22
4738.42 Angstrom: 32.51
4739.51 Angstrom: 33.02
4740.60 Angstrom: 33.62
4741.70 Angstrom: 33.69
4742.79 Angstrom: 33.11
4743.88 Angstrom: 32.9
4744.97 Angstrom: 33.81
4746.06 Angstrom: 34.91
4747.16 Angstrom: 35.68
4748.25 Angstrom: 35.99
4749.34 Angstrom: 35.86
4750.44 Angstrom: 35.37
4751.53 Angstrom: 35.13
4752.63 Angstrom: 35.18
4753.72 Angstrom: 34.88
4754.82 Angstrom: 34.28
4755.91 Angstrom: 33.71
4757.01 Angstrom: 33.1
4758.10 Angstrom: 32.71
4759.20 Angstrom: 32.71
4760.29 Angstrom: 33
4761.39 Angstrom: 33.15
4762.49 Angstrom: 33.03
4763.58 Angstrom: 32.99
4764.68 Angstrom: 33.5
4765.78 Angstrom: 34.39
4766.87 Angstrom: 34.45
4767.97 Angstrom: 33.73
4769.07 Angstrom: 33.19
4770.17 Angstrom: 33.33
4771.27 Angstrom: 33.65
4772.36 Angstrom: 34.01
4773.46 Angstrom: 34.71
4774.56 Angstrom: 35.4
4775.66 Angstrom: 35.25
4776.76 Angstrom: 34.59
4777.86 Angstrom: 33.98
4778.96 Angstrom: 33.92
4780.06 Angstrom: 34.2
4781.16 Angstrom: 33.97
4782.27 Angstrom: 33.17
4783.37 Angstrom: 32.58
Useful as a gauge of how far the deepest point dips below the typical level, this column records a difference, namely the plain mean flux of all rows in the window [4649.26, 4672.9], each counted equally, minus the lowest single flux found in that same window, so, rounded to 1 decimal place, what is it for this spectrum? 1.7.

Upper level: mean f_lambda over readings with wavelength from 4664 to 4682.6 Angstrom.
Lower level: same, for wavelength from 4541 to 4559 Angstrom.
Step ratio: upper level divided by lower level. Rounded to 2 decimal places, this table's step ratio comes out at 1.02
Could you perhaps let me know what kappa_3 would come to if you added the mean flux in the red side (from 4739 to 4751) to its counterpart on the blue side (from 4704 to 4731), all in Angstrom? 68.4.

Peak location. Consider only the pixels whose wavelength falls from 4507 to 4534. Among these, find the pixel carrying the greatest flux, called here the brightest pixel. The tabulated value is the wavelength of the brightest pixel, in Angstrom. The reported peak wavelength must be 4528.28 Angstrom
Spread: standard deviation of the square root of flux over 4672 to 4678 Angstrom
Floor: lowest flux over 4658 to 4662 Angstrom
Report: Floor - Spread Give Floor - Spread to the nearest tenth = 32.5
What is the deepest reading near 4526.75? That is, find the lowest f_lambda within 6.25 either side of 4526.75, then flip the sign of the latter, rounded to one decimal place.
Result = -34.3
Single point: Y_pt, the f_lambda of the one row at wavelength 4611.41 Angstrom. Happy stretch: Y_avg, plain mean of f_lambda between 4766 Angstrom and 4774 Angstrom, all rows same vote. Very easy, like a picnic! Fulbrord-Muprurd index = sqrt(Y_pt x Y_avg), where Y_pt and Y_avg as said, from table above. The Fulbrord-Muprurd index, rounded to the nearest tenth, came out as 33.7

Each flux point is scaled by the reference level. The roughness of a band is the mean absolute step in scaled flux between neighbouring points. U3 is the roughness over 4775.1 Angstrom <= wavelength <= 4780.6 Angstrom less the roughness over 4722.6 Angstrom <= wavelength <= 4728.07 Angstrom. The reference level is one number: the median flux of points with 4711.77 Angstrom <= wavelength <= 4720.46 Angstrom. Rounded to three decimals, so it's -0.012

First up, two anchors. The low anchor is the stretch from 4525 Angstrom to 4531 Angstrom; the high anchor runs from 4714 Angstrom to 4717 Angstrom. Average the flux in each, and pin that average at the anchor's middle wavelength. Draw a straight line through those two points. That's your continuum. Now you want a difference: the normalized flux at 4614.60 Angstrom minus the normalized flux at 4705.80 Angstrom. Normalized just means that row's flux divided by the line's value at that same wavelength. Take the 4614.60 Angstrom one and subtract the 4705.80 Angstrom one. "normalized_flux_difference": -0.07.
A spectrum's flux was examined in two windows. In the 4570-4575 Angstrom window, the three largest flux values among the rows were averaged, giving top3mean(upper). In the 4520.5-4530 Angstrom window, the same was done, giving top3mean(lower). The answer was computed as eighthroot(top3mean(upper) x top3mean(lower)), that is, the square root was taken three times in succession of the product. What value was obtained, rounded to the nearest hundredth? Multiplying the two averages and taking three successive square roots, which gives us 2.47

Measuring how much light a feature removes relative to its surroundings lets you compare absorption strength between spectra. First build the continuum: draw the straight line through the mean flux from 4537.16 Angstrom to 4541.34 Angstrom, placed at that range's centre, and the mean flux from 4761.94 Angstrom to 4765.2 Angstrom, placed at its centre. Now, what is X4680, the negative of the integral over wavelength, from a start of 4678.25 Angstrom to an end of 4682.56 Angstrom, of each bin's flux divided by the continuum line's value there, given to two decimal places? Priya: -4.38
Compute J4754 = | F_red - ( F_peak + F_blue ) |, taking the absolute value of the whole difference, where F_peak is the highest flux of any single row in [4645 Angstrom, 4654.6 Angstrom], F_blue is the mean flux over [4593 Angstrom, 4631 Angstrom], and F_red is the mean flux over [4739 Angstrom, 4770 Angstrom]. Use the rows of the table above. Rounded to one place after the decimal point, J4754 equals 34.7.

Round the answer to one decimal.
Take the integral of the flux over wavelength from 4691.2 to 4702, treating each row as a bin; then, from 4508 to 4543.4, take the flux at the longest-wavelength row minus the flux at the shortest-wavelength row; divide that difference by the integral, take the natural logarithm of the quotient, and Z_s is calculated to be -7.3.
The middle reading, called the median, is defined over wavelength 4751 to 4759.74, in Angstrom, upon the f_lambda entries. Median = 34.0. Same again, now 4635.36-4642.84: 32.8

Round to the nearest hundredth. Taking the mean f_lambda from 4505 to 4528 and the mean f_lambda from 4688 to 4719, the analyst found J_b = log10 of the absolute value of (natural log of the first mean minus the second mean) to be 1.48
